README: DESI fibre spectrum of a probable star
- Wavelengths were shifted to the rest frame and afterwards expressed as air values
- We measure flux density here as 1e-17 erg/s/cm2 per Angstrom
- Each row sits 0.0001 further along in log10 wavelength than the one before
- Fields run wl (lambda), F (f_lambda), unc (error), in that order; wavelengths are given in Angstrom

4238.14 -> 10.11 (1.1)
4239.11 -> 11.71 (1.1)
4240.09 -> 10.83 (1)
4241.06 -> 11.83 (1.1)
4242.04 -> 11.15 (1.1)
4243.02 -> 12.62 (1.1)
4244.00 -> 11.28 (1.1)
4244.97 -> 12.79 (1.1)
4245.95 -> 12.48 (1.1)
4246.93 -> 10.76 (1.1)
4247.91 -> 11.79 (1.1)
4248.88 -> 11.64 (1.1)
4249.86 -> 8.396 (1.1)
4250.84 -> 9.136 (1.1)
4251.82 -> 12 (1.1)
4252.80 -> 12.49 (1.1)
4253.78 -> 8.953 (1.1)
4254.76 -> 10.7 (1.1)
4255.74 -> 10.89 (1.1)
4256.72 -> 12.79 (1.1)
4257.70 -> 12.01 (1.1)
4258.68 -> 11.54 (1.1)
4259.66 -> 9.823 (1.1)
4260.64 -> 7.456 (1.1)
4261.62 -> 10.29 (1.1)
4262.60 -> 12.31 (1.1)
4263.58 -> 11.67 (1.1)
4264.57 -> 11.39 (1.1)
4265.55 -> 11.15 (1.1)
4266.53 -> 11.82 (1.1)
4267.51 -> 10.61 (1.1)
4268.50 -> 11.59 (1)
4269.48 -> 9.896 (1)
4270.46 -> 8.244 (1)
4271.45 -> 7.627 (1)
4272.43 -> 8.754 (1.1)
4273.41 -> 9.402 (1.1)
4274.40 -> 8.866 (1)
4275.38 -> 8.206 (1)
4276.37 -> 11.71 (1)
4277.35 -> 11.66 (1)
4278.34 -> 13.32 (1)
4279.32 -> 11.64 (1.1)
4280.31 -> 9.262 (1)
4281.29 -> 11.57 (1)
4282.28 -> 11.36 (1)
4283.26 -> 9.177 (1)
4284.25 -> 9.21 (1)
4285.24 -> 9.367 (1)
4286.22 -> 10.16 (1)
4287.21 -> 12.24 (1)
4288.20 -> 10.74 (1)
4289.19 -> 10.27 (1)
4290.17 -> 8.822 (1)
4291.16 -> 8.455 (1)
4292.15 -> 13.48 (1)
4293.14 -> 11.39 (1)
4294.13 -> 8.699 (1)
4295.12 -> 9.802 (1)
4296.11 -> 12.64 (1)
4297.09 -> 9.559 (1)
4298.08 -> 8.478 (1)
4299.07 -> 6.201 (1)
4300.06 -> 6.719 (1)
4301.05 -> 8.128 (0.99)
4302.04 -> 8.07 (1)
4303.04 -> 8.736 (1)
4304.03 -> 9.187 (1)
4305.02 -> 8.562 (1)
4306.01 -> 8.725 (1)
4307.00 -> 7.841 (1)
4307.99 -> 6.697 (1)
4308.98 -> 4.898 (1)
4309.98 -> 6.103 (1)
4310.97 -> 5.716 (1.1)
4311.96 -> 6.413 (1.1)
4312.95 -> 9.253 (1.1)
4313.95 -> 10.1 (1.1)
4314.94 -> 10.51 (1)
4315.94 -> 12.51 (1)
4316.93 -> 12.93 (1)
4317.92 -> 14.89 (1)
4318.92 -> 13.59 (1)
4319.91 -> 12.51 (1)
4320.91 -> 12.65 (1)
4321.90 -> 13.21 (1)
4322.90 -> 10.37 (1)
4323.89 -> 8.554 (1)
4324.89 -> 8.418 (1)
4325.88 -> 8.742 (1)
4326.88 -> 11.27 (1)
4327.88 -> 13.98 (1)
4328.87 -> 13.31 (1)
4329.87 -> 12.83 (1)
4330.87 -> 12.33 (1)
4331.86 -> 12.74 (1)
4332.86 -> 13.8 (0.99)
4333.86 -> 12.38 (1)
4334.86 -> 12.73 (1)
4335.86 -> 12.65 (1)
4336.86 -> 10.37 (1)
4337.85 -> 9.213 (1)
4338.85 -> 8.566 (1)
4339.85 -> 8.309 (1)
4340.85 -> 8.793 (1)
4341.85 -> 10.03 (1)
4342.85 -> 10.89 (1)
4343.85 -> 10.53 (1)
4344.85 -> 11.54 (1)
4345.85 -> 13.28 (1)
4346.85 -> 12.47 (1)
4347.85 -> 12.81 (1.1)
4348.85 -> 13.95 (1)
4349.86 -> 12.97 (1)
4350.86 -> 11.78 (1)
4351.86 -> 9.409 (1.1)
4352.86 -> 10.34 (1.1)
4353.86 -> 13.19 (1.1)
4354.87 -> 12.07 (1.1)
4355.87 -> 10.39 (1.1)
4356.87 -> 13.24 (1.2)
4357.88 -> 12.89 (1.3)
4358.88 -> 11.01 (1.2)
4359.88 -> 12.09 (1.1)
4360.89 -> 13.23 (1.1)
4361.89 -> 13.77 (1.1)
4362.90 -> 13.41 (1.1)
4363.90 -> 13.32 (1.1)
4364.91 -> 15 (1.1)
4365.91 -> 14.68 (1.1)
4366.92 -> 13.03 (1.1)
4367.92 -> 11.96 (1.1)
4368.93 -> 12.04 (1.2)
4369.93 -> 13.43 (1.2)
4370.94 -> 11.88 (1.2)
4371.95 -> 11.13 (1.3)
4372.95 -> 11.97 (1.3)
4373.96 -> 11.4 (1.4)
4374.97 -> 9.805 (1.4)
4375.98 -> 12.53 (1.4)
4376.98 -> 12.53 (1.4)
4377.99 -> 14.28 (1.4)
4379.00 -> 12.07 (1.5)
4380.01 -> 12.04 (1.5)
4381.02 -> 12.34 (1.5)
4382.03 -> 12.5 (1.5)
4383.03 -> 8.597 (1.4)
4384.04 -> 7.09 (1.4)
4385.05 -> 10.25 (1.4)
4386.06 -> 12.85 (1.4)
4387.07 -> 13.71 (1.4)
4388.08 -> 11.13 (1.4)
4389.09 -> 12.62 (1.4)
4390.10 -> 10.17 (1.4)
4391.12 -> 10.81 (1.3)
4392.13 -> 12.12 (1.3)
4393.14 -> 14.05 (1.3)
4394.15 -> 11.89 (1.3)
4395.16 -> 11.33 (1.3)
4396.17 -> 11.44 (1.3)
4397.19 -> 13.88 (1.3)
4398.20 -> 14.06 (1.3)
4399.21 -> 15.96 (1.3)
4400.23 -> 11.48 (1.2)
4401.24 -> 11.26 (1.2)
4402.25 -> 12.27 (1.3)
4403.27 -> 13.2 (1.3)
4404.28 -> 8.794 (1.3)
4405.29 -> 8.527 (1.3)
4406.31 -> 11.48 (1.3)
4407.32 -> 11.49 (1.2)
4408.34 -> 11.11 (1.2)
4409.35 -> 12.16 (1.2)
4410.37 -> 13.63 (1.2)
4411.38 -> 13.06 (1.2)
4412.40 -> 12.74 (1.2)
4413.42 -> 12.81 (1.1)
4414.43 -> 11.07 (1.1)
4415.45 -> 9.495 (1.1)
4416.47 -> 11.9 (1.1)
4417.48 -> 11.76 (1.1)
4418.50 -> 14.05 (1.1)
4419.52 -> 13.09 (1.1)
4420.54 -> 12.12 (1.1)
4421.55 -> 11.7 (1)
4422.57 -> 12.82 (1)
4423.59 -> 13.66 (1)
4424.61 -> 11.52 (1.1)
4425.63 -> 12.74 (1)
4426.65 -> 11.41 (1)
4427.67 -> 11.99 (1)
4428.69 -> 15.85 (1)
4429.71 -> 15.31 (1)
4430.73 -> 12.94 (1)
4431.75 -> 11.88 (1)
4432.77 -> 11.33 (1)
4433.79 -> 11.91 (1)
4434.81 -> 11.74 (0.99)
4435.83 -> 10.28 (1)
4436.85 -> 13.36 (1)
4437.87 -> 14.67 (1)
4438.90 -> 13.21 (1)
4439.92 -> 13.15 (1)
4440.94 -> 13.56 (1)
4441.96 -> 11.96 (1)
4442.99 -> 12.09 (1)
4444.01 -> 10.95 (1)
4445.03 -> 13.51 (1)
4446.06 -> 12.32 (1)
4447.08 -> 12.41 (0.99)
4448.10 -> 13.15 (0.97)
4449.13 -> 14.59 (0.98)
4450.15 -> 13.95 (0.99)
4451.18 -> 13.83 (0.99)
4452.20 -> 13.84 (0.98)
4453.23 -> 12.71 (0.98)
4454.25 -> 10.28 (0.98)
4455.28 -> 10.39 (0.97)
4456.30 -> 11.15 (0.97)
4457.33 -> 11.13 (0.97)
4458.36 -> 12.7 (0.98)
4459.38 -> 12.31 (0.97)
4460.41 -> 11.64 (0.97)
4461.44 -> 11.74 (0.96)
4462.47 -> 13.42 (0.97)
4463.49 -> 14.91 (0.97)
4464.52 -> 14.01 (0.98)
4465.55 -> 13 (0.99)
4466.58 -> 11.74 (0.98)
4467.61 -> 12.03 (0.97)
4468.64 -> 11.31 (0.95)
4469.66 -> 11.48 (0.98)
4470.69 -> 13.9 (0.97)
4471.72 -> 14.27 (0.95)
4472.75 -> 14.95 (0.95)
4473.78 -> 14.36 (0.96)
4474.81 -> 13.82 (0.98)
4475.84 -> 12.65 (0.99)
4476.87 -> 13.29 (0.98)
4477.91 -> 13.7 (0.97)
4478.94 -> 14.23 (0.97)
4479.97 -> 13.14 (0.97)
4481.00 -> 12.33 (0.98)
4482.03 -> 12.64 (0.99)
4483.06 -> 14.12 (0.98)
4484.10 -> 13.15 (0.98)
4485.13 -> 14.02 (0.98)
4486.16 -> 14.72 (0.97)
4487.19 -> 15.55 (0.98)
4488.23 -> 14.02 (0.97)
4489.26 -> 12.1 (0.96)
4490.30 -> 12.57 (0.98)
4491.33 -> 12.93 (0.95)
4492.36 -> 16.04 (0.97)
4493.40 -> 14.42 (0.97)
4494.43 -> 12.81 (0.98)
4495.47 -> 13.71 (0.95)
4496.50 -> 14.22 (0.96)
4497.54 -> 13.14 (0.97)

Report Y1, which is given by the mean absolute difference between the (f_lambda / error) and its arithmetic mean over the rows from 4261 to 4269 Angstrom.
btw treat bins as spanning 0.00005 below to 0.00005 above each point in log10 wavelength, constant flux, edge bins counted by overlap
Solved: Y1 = 0.58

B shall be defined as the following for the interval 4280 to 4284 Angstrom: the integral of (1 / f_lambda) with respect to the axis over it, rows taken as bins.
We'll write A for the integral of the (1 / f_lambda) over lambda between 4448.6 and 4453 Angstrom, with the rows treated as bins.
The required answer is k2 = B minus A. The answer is 0.08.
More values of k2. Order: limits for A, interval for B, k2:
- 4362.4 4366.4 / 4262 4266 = 0.06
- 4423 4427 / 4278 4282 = 0.03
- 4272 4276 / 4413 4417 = -0.09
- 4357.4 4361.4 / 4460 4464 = -0.02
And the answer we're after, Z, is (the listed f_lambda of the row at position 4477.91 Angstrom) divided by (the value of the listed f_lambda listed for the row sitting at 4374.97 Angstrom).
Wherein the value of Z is 1.4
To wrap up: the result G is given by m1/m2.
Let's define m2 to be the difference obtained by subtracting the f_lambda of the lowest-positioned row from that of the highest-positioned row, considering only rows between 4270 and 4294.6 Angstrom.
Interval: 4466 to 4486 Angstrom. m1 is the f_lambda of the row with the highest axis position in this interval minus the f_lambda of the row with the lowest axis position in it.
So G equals 5.0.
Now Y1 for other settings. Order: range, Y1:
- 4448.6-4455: 1.13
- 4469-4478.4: 0.90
